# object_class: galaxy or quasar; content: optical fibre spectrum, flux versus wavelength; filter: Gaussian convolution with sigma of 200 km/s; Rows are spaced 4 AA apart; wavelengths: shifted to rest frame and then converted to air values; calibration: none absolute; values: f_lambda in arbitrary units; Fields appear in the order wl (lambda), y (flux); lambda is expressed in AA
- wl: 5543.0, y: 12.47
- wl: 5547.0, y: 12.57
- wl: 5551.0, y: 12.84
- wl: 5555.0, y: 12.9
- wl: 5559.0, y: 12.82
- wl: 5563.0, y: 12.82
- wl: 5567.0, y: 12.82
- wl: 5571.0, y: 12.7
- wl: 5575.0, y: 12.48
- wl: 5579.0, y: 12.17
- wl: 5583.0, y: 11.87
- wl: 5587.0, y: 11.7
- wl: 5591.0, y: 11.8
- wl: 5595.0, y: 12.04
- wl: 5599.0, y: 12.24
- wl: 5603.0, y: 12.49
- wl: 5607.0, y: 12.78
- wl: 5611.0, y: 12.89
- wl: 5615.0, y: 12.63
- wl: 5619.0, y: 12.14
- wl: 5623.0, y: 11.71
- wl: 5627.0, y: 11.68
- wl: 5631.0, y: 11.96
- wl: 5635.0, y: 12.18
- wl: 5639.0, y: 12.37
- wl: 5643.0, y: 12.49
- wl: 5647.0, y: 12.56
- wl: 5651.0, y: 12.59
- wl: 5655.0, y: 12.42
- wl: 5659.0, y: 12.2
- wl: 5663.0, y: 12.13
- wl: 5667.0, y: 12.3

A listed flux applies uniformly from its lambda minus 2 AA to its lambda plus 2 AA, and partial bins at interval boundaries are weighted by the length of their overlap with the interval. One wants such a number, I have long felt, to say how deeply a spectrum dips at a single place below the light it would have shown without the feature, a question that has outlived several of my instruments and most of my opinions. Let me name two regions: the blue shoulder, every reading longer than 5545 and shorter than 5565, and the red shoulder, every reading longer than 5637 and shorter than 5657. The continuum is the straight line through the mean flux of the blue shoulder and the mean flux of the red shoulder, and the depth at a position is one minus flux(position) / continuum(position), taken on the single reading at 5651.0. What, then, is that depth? -0.01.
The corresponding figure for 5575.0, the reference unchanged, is 0.02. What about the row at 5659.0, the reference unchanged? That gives 0.02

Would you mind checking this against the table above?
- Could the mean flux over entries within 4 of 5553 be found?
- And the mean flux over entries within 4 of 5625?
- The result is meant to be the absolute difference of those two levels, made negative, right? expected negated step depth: -1.2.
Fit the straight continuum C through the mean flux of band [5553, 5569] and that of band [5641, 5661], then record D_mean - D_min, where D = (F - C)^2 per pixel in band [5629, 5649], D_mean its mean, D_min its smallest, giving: 0.10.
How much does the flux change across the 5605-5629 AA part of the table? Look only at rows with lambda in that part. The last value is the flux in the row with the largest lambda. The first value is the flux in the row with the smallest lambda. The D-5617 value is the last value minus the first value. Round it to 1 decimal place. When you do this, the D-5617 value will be -1.1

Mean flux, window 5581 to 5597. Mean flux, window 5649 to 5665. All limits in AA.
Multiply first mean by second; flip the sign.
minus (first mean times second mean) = -146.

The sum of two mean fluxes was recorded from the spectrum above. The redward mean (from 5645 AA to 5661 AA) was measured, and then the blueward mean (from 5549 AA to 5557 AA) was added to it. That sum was 25.3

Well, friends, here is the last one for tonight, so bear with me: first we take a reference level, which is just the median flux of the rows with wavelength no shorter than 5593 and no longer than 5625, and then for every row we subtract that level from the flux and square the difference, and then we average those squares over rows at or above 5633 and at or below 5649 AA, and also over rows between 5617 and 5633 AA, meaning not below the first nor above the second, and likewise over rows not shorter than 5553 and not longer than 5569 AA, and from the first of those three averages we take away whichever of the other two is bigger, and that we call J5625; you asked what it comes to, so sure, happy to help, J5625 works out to -0.26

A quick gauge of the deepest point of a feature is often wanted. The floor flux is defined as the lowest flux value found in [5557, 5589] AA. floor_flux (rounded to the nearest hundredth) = 11.70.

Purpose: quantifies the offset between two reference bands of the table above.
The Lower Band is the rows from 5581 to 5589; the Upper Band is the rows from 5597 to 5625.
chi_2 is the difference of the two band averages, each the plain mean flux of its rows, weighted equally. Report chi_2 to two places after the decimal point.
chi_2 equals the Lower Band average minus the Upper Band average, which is -0.63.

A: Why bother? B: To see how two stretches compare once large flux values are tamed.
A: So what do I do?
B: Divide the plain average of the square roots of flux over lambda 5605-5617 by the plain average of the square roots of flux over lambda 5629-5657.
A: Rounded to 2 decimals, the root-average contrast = 1.02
